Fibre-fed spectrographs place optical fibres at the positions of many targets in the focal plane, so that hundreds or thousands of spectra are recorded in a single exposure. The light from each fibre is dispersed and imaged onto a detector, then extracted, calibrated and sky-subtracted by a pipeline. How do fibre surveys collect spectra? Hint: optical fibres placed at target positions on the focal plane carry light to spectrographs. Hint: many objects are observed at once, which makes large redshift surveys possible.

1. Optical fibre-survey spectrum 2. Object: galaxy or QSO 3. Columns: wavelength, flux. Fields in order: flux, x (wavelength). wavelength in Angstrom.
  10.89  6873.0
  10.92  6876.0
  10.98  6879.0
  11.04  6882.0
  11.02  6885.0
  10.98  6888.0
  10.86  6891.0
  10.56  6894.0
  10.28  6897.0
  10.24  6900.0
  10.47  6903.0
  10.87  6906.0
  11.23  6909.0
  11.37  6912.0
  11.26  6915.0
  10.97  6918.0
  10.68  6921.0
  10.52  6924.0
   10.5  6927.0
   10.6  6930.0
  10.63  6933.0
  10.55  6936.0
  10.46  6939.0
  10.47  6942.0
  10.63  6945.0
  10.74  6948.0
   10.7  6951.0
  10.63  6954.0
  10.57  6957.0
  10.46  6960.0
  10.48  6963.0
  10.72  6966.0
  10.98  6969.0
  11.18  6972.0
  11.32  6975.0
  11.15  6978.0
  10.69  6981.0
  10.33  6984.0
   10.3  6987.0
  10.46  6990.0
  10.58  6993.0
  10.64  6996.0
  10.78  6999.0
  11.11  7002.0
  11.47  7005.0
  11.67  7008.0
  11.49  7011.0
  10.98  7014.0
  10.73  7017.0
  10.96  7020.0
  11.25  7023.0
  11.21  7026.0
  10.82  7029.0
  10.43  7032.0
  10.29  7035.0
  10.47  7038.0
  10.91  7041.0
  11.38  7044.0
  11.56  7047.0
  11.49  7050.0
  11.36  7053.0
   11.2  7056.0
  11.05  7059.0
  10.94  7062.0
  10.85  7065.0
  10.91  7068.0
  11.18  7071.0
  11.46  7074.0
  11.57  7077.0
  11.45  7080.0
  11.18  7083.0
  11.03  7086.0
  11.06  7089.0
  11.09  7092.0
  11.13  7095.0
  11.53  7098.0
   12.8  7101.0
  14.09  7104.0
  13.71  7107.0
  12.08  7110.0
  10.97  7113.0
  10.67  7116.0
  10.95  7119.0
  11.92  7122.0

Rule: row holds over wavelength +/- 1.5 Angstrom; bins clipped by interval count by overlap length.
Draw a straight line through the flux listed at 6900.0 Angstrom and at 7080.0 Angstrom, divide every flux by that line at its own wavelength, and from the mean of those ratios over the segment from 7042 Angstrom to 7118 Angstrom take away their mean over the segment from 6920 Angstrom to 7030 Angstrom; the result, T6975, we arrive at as 0.000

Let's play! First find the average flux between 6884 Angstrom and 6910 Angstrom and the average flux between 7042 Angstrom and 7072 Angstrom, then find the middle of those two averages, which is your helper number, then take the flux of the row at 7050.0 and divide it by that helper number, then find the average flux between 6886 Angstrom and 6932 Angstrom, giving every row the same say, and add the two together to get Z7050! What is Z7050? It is 11.81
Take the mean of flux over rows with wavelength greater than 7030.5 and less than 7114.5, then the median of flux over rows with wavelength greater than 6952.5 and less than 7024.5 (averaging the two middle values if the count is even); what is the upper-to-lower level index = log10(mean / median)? 0.025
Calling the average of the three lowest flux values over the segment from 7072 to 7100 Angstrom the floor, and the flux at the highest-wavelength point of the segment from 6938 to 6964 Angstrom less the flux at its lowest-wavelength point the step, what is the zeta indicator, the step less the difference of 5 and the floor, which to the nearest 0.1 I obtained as 6.1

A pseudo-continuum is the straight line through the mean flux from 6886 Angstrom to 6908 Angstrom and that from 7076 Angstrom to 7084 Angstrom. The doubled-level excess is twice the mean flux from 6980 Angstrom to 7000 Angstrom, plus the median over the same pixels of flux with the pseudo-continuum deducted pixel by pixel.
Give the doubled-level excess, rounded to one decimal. 20.6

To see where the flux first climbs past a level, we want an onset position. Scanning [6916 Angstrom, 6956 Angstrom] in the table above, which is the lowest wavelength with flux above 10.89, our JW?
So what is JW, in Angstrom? 6918.0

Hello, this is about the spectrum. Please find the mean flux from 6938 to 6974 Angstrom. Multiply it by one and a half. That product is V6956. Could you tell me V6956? 16.0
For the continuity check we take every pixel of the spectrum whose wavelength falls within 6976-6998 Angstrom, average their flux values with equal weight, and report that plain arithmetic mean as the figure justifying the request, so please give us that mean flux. 10.6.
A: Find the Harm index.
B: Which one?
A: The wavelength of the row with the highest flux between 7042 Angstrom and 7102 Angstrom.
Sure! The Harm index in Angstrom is 7101.0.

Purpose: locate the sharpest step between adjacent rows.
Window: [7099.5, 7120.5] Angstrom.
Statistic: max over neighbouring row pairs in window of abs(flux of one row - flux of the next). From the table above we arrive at 1.6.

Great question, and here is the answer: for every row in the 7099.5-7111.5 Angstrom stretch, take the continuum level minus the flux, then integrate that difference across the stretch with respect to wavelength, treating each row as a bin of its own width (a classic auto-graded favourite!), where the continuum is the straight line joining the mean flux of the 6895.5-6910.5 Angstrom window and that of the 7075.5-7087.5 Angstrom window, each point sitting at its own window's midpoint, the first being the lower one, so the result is -21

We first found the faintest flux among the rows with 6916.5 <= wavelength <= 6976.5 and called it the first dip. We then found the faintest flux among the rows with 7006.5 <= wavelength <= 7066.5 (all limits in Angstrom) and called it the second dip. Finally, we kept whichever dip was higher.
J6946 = 10.5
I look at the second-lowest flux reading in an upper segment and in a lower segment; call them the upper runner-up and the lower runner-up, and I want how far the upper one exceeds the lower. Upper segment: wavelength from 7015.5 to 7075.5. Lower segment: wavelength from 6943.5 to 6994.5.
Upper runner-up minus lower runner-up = 0.10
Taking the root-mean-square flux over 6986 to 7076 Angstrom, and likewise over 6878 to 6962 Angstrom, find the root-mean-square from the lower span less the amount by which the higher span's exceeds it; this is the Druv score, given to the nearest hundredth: 10.45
